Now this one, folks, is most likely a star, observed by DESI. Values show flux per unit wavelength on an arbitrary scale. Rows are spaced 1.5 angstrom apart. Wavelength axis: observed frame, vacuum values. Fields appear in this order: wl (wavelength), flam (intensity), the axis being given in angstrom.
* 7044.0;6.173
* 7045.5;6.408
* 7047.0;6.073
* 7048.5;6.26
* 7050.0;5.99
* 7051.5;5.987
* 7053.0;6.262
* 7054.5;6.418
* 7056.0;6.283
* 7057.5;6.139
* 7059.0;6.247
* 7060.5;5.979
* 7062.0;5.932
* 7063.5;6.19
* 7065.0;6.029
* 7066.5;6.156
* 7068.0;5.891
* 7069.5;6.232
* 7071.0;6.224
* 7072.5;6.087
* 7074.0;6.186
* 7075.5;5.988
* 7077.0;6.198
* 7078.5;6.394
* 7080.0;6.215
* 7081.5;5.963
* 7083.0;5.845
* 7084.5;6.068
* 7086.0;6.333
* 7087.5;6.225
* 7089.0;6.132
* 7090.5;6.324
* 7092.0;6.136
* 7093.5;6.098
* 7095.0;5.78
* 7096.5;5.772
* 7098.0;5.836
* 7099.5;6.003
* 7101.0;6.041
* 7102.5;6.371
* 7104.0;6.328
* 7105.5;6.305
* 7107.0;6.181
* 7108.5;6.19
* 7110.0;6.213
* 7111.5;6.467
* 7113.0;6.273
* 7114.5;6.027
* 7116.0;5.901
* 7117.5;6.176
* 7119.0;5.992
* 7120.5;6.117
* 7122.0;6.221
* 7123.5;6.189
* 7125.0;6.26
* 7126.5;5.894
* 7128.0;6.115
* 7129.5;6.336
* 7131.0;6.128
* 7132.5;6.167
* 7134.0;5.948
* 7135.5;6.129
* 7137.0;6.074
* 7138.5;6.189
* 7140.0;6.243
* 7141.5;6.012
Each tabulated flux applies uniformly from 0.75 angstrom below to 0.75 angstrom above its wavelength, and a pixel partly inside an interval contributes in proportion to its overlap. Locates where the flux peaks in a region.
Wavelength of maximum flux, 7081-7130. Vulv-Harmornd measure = 7111.5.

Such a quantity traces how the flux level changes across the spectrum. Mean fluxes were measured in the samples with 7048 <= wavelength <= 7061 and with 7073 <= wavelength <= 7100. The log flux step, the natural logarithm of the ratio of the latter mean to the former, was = -0.015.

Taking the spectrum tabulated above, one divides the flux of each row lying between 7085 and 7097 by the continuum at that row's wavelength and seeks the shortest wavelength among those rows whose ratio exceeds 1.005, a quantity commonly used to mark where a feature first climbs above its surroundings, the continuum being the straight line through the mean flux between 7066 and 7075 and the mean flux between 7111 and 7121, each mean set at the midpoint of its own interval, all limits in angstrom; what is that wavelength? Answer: 7086.0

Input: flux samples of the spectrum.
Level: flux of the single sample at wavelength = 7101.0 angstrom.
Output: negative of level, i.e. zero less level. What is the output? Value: -6.04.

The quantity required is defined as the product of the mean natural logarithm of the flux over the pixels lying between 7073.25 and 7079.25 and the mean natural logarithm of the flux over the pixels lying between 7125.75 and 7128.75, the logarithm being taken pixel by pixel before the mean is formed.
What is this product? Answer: 3.27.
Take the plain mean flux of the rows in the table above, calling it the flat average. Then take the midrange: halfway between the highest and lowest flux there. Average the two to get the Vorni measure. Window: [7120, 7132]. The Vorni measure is 6.14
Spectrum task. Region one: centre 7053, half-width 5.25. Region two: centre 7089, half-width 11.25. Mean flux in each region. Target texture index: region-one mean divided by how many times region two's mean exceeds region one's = 6.31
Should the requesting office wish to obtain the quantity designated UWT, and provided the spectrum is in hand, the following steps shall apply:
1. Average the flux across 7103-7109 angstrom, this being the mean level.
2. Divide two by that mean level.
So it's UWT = 0.320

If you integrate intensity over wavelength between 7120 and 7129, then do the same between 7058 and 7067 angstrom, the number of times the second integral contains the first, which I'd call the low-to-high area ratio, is 0.99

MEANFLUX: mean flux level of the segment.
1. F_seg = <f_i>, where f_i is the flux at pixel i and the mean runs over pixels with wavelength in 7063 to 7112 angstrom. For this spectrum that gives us 6.13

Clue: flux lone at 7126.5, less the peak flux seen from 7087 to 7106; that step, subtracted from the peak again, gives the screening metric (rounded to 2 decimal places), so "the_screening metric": 6.85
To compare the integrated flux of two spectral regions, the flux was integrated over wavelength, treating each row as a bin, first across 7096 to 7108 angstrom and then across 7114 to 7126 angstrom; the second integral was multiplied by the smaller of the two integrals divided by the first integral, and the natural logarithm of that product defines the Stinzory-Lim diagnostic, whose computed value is 4.29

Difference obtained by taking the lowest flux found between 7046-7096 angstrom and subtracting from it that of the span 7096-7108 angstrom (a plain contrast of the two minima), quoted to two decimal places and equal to 0.01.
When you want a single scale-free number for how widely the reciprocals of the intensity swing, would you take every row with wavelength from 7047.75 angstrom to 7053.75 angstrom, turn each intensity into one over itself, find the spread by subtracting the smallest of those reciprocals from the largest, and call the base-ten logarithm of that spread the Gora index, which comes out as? -2.13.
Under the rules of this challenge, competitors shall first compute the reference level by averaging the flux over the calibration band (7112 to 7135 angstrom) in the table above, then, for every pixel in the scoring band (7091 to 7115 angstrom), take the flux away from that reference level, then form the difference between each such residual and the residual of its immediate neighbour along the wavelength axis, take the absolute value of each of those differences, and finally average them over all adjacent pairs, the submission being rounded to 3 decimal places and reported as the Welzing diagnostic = 0.125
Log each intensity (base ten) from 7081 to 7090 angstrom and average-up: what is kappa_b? 0.785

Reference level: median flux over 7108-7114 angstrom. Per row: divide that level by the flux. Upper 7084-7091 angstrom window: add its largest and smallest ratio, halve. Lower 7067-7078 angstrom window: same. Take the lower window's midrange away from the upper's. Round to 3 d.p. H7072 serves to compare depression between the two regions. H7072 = -0.023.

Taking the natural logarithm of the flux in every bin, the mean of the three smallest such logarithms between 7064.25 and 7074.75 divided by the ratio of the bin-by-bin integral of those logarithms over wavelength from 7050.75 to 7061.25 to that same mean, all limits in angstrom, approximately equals 0.168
